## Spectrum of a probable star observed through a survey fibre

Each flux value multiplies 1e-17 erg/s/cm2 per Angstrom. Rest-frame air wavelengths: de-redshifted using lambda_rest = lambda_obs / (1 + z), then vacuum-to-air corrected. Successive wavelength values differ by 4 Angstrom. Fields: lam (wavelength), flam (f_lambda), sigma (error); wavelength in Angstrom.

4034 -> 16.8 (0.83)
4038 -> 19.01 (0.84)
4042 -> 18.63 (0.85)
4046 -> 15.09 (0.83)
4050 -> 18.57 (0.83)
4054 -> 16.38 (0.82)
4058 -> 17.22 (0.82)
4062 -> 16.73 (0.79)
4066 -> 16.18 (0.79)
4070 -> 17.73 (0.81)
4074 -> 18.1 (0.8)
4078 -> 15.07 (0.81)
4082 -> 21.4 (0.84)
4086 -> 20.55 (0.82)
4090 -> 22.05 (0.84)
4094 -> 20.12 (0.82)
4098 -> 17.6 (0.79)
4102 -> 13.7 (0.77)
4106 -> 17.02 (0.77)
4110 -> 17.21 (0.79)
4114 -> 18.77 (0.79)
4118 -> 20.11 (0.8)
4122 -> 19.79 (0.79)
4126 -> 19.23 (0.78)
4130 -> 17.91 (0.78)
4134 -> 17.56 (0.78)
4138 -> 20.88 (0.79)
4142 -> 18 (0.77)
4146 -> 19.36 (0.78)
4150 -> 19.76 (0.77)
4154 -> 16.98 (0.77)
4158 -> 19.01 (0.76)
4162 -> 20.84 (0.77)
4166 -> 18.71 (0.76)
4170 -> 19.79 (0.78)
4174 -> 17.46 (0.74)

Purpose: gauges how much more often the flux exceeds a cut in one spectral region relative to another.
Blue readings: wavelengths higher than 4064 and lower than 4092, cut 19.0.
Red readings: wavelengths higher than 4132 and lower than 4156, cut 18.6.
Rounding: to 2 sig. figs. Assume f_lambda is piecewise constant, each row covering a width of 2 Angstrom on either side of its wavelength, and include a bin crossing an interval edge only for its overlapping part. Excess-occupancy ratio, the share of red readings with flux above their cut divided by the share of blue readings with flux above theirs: 1.2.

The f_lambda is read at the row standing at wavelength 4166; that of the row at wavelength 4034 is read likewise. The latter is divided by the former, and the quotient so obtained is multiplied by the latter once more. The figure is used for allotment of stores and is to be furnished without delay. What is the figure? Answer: 15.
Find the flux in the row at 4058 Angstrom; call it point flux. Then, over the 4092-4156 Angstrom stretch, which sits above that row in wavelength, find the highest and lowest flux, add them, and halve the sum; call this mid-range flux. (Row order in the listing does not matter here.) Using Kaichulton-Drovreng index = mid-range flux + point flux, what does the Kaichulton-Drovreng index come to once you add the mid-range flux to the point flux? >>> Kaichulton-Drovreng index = 34.5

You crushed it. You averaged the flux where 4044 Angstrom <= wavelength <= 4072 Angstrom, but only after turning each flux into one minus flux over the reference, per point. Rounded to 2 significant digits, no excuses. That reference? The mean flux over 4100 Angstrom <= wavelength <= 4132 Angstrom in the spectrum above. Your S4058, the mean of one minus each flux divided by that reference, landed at 0.063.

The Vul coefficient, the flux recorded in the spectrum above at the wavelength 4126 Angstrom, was 19.23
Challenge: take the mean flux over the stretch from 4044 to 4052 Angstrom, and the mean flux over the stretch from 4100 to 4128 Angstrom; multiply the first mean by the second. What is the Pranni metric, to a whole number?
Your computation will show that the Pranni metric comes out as 303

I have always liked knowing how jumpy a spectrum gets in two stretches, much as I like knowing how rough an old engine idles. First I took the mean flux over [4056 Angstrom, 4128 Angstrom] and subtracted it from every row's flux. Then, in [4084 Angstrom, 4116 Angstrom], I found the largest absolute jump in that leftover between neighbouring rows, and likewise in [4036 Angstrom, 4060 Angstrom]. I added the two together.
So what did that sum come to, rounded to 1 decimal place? 7.4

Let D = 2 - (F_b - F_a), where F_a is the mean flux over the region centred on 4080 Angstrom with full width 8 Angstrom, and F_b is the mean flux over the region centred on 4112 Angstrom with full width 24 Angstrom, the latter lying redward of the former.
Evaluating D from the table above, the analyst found 2.5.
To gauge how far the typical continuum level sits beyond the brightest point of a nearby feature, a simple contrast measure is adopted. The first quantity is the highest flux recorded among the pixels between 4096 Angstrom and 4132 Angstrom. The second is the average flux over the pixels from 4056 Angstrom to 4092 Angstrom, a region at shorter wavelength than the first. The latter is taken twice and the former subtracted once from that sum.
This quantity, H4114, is 16.6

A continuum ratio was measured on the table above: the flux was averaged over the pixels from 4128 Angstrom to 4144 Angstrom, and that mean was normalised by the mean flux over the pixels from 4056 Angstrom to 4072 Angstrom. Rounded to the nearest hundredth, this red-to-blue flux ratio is 1.10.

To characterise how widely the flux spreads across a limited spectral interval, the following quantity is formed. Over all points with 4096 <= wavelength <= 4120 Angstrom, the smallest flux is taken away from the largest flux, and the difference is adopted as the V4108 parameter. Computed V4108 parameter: 6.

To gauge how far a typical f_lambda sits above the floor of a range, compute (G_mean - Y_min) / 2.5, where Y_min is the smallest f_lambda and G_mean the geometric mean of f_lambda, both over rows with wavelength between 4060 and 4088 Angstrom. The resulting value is 1.1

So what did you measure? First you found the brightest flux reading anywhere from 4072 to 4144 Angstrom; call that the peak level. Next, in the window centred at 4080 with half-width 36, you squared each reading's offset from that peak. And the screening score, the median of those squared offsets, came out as 22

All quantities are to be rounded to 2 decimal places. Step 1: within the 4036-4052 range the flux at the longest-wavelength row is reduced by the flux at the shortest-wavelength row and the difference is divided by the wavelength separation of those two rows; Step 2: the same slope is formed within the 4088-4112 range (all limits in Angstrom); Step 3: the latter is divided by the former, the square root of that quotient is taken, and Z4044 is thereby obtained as 2.57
